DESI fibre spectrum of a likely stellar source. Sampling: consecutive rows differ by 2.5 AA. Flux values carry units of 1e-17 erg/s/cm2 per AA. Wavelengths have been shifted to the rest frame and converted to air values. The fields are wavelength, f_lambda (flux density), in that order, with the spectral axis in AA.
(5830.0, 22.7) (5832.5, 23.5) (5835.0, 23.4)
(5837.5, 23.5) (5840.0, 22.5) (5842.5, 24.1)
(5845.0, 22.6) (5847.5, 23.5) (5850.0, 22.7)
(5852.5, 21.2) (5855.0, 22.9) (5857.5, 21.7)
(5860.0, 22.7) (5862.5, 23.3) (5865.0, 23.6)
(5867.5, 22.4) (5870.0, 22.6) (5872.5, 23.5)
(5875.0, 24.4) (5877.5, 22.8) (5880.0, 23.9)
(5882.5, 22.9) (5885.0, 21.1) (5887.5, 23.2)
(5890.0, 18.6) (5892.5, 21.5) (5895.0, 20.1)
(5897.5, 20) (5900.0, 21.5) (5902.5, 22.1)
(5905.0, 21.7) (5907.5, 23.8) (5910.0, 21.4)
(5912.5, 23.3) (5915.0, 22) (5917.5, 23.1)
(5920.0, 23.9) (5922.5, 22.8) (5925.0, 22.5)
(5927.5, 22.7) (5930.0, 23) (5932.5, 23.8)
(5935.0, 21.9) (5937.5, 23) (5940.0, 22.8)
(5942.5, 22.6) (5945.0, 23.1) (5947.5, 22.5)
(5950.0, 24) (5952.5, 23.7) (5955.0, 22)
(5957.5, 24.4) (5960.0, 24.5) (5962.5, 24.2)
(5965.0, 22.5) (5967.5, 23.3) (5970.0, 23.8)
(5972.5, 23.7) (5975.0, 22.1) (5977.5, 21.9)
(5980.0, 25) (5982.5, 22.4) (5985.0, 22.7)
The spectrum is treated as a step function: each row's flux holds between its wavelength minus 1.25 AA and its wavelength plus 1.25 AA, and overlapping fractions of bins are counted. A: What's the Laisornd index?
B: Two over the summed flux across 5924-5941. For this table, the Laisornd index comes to 0.013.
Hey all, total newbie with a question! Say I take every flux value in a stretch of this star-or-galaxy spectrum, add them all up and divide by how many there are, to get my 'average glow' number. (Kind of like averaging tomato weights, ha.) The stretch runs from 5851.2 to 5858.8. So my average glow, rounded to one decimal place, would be 21.9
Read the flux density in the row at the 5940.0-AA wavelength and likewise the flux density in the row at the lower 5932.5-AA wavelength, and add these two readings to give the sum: 46.6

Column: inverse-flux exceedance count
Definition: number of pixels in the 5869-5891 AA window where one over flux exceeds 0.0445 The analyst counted 2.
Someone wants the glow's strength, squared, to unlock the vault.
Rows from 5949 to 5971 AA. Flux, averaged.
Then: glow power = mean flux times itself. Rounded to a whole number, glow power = 557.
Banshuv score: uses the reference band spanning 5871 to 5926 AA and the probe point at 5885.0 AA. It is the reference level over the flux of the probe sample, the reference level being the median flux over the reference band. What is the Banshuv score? 1.07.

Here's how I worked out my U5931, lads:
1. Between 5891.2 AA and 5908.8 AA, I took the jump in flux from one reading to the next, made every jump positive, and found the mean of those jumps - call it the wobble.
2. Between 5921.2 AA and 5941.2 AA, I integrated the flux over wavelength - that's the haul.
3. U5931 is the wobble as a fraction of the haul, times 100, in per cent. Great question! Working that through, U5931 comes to 0.22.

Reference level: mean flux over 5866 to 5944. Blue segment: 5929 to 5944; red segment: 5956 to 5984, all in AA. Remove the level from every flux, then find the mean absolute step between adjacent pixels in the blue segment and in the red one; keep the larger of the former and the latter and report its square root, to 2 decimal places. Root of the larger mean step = 1.05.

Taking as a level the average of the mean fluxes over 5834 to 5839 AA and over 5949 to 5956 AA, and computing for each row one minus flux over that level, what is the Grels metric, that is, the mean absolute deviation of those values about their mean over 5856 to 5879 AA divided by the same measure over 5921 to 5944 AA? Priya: 1.9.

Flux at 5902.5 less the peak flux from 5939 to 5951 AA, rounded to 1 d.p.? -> -1.9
